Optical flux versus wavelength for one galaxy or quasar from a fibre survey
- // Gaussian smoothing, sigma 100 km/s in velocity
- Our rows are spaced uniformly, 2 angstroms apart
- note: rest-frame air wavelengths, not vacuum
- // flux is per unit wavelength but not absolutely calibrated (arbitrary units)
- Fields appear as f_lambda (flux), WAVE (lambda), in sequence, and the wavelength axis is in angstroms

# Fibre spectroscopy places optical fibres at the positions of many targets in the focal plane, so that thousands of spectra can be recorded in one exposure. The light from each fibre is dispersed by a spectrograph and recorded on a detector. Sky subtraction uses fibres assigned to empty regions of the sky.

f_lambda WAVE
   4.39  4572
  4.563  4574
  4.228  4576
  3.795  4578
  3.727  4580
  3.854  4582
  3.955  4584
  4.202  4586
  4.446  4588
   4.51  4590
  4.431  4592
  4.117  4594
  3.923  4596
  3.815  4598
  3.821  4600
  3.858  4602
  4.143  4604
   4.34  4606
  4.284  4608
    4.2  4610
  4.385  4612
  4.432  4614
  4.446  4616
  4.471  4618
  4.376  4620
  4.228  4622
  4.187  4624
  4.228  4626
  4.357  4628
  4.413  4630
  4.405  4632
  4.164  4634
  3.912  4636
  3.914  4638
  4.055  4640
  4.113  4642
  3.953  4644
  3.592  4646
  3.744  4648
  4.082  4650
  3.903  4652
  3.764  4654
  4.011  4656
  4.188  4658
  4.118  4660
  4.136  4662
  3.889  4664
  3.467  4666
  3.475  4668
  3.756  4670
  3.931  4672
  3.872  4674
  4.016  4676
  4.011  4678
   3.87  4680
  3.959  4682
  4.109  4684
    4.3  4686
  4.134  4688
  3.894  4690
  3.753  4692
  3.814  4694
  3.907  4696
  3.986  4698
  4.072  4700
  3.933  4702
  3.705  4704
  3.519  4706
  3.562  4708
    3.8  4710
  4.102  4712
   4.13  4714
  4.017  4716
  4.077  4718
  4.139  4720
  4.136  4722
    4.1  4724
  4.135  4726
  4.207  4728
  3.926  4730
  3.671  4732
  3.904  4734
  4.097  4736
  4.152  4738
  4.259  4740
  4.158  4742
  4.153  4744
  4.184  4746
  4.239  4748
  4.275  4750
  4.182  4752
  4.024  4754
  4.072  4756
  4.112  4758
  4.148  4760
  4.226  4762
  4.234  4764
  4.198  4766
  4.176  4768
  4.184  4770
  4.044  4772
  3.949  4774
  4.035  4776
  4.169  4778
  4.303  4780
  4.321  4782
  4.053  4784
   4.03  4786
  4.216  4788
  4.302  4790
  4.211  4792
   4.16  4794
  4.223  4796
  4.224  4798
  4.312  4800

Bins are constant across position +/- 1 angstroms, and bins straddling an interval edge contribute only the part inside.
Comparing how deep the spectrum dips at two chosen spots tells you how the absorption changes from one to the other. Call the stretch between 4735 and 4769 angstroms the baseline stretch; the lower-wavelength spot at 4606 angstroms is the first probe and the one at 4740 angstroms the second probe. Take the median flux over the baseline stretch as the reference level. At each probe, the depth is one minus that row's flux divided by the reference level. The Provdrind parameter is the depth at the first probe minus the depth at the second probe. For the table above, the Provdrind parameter -0.019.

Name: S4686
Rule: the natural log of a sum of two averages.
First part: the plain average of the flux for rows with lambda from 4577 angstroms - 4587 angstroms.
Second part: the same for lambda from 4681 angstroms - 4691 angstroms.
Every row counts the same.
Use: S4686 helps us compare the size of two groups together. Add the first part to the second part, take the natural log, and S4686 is 2.08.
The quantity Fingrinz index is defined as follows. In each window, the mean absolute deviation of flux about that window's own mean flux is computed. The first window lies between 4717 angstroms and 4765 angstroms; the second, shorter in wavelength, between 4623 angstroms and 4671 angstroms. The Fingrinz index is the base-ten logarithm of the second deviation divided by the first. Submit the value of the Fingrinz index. 0.38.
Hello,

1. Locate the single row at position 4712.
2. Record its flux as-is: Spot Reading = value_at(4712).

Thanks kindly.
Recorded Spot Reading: 4.102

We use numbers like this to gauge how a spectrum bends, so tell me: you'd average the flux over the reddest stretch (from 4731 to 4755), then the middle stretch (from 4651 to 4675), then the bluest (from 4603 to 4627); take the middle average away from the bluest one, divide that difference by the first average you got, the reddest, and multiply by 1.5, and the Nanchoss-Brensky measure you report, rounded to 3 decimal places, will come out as 0.159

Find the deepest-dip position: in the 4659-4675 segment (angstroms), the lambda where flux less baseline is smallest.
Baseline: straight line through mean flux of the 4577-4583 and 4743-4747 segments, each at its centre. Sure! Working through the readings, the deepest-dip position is 4666 angstroms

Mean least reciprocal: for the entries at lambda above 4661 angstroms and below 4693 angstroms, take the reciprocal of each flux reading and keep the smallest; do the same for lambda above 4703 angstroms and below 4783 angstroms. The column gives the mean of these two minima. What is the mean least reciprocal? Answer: 0.232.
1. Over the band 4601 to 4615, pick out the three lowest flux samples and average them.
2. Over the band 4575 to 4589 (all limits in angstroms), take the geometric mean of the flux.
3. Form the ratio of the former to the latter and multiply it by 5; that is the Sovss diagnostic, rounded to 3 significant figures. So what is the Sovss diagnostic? 5.06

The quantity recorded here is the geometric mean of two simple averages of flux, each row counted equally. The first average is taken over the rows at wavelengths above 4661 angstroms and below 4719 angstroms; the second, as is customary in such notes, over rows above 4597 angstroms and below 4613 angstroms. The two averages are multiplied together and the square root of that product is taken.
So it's 4.00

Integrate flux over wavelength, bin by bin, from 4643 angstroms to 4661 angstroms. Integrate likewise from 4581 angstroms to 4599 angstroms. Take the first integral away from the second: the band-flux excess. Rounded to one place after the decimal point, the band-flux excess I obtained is 3.8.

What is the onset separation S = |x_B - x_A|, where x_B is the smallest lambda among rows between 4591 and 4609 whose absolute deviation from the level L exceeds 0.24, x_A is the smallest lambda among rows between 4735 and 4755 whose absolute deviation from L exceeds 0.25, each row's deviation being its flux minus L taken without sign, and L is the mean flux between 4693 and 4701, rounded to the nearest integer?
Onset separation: 148 angstroms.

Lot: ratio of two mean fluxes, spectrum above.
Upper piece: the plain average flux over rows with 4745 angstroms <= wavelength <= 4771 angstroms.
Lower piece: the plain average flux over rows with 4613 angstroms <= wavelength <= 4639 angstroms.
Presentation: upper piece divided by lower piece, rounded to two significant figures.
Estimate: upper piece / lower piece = 0.98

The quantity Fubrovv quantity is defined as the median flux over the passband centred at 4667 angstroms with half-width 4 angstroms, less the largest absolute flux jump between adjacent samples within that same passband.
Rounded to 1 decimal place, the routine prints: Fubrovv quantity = 3.2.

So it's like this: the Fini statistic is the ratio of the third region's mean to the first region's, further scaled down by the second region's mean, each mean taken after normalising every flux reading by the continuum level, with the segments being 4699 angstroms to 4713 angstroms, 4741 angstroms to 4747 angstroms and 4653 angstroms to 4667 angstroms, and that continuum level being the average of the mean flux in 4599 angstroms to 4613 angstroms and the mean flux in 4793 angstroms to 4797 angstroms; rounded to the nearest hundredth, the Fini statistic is 1.03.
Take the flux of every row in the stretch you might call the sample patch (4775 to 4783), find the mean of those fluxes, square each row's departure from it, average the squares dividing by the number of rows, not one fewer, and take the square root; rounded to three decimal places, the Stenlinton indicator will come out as 0.115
